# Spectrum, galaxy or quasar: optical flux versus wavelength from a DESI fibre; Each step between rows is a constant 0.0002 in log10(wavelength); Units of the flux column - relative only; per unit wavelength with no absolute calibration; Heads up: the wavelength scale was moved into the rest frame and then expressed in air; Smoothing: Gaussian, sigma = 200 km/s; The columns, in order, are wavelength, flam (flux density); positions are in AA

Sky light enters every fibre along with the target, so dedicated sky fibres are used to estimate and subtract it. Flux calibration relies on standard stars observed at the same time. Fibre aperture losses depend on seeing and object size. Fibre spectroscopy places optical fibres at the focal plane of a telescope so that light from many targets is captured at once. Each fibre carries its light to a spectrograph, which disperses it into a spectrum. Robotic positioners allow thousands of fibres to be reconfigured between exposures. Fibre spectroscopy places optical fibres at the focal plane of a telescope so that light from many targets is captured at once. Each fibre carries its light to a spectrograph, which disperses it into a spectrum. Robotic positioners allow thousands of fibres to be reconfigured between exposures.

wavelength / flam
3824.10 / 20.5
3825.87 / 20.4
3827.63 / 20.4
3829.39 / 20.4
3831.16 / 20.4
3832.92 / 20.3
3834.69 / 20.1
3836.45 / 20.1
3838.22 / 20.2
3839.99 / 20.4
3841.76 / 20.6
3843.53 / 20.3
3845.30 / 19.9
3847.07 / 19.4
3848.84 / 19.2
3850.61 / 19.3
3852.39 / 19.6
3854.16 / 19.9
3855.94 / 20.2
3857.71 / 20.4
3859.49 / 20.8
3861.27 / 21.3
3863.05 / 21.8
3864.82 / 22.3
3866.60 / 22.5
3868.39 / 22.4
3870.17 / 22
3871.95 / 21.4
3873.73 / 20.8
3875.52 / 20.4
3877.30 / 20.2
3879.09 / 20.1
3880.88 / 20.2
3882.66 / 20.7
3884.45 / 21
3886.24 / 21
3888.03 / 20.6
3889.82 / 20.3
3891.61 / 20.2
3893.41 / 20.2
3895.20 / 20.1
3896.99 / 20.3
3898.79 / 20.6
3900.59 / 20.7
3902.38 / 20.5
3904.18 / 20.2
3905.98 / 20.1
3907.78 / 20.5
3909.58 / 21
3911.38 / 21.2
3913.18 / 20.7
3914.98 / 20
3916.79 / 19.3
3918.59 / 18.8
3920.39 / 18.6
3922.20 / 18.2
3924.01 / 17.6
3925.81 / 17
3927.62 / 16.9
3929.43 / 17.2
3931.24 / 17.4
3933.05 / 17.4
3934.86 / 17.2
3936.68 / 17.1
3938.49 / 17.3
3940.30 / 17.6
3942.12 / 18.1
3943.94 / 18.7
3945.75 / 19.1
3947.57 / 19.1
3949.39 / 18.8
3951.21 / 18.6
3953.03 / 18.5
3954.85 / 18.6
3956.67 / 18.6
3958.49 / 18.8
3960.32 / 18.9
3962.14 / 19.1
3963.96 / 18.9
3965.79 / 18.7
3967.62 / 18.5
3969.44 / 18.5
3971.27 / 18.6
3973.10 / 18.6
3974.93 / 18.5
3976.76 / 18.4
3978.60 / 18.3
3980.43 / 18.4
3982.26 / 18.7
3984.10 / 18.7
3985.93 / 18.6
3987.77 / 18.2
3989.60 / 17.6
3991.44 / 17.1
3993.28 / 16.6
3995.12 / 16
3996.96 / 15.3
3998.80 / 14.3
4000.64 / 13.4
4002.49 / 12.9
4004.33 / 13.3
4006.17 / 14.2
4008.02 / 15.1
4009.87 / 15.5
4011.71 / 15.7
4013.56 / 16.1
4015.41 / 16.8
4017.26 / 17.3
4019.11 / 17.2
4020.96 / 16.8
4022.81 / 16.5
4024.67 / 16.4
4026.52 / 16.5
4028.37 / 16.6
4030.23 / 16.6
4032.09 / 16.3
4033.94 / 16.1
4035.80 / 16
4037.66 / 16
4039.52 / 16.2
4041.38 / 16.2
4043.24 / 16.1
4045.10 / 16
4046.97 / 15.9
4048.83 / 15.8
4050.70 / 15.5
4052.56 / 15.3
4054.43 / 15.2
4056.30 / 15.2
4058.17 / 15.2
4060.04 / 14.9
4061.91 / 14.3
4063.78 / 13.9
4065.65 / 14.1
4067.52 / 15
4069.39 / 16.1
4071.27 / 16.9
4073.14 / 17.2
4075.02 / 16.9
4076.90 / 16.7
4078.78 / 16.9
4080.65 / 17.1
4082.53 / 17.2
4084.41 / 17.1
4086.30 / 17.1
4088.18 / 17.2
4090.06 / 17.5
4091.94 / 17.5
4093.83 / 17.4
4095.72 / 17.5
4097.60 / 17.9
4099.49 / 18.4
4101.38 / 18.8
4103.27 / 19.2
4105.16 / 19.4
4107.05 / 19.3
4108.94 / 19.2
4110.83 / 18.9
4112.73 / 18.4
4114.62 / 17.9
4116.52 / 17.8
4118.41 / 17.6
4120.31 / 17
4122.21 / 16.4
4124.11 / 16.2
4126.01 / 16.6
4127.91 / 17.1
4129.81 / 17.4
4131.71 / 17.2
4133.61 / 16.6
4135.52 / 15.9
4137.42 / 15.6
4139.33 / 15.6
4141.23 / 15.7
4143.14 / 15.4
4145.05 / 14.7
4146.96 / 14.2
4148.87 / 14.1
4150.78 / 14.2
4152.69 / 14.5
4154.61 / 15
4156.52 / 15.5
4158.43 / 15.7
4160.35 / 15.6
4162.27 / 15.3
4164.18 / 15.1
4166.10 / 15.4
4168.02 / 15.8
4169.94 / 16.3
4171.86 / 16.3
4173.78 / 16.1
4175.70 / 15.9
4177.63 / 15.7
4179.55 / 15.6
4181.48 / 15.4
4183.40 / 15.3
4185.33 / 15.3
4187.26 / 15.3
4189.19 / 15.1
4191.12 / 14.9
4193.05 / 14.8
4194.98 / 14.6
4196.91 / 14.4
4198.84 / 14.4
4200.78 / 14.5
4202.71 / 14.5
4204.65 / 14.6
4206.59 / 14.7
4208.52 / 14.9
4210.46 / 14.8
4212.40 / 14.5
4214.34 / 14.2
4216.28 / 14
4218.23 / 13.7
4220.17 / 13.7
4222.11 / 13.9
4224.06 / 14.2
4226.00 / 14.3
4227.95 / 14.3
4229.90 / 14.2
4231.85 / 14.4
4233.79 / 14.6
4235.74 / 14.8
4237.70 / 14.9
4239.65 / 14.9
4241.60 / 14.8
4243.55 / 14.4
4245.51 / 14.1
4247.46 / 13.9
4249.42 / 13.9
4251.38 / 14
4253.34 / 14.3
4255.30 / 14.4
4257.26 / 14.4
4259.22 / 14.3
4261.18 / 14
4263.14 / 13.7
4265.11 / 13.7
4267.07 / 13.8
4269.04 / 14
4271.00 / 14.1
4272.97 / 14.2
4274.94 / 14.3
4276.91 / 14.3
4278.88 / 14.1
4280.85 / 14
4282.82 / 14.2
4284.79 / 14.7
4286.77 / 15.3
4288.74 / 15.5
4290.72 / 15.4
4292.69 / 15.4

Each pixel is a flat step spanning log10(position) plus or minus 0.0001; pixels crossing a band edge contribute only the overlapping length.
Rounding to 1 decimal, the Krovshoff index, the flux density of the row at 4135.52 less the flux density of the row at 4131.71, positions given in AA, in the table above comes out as -1.3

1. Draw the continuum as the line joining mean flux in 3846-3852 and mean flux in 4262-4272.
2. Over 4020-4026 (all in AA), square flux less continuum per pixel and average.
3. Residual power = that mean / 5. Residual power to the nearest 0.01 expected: 0.05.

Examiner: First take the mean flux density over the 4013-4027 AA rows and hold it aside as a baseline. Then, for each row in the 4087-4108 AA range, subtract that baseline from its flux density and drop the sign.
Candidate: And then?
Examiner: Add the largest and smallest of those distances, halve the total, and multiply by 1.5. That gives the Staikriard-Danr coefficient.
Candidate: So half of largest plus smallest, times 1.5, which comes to 2.4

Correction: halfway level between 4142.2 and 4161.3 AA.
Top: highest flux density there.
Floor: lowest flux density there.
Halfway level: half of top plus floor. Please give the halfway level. 14.9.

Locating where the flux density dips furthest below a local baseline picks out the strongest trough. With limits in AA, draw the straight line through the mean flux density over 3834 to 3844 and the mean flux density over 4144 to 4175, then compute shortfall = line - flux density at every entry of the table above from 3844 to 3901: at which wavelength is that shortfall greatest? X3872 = 3848.84 AA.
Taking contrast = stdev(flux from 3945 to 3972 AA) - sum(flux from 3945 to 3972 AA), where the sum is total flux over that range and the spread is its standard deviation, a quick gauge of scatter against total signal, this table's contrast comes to -281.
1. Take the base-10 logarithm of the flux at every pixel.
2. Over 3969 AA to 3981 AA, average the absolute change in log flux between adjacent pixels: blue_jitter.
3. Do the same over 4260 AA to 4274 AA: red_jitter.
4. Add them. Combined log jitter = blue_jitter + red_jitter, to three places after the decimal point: 0.006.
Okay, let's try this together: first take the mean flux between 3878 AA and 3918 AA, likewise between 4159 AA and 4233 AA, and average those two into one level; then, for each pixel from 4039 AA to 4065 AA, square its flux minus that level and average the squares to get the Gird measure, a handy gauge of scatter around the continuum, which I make 6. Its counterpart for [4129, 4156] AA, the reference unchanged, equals 6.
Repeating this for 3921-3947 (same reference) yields 0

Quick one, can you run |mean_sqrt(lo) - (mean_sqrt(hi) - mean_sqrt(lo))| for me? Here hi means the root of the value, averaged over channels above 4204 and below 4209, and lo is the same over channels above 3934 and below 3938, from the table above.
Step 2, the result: 4.44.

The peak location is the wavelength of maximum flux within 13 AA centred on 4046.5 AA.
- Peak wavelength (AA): 4041.38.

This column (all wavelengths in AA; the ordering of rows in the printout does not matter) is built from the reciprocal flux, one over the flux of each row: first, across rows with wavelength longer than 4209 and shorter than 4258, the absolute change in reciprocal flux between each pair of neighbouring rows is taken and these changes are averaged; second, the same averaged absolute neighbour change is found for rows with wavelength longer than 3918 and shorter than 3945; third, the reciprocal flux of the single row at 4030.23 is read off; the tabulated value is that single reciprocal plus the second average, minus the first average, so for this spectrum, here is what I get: 0.060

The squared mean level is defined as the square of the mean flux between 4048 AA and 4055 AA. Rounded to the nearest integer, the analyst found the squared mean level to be 239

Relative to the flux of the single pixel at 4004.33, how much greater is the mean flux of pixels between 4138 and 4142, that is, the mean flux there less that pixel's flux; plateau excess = 2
